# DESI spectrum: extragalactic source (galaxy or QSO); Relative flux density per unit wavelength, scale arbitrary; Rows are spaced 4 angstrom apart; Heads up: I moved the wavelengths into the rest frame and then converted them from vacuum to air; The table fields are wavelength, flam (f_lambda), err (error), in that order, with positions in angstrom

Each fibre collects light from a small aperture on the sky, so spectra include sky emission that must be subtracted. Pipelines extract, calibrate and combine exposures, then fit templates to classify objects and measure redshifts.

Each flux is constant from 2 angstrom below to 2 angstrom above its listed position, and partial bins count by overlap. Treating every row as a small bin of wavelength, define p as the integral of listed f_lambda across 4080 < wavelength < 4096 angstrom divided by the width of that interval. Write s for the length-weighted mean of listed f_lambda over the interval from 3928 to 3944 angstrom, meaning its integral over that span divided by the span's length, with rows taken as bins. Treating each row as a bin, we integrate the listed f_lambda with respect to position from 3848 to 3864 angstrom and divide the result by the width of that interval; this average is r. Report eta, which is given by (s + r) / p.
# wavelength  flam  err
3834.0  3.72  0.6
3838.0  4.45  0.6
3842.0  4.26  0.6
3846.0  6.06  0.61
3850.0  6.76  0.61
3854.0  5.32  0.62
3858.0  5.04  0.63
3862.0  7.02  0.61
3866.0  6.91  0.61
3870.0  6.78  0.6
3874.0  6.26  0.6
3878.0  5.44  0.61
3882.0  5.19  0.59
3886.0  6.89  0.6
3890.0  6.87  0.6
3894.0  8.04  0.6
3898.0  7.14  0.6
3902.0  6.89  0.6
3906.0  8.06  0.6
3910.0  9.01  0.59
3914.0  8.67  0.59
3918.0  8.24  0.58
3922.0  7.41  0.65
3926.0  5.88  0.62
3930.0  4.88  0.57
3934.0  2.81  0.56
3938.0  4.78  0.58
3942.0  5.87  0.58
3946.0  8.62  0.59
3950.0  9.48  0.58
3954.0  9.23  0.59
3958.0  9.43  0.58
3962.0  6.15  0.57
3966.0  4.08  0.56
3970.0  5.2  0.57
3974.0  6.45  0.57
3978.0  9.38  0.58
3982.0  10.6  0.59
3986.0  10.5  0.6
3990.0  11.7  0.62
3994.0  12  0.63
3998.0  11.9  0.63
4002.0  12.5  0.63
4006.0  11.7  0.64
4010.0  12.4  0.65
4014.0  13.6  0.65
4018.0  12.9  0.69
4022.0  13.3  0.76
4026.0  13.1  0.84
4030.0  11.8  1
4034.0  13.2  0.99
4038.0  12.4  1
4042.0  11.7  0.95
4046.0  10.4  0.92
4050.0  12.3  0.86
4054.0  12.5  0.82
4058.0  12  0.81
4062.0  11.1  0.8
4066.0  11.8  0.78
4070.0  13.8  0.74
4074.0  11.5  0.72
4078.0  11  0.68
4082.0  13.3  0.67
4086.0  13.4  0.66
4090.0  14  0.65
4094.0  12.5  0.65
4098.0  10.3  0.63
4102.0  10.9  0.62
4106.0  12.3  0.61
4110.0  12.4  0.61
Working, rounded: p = 13.3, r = 6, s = 4.6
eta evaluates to 0.8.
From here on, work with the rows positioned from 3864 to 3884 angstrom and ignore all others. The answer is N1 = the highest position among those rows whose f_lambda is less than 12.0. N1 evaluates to 3882.0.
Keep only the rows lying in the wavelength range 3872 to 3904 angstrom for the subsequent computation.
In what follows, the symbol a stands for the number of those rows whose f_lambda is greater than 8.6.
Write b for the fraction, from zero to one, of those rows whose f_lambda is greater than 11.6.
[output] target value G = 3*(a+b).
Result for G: 0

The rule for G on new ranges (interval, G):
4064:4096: 26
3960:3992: 12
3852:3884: 0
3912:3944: 3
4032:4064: 26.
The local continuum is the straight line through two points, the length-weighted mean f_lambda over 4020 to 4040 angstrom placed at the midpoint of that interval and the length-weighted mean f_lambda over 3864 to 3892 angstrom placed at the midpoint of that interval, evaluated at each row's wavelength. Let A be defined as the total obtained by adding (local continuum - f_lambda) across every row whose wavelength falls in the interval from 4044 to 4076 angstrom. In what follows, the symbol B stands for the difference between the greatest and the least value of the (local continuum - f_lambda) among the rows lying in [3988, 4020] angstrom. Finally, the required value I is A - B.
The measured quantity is 15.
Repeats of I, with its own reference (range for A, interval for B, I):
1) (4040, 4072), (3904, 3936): 8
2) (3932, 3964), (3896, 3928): 14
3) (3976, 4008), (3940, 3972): -7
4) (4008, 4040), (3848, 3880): -5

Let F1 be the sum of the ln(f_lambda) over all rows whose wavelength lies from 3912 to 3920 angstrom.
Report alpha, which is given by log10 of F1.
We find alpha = 0.63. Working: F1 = 4.3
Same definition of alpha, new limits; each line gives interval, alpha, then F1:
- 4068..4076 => 0.70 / 5.1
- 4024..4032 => 0.70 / 5.0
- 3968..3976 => 0.55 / 3.5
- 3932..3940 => 0.41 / 2.6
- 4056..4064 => 0.69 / 4.9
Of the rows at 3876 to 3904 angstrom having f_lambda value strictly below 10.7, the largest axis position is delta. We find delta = 3902.0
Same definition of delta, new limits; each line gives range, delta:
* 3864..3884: 3882.0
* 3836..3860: 3858.0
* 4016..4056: 4046.0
